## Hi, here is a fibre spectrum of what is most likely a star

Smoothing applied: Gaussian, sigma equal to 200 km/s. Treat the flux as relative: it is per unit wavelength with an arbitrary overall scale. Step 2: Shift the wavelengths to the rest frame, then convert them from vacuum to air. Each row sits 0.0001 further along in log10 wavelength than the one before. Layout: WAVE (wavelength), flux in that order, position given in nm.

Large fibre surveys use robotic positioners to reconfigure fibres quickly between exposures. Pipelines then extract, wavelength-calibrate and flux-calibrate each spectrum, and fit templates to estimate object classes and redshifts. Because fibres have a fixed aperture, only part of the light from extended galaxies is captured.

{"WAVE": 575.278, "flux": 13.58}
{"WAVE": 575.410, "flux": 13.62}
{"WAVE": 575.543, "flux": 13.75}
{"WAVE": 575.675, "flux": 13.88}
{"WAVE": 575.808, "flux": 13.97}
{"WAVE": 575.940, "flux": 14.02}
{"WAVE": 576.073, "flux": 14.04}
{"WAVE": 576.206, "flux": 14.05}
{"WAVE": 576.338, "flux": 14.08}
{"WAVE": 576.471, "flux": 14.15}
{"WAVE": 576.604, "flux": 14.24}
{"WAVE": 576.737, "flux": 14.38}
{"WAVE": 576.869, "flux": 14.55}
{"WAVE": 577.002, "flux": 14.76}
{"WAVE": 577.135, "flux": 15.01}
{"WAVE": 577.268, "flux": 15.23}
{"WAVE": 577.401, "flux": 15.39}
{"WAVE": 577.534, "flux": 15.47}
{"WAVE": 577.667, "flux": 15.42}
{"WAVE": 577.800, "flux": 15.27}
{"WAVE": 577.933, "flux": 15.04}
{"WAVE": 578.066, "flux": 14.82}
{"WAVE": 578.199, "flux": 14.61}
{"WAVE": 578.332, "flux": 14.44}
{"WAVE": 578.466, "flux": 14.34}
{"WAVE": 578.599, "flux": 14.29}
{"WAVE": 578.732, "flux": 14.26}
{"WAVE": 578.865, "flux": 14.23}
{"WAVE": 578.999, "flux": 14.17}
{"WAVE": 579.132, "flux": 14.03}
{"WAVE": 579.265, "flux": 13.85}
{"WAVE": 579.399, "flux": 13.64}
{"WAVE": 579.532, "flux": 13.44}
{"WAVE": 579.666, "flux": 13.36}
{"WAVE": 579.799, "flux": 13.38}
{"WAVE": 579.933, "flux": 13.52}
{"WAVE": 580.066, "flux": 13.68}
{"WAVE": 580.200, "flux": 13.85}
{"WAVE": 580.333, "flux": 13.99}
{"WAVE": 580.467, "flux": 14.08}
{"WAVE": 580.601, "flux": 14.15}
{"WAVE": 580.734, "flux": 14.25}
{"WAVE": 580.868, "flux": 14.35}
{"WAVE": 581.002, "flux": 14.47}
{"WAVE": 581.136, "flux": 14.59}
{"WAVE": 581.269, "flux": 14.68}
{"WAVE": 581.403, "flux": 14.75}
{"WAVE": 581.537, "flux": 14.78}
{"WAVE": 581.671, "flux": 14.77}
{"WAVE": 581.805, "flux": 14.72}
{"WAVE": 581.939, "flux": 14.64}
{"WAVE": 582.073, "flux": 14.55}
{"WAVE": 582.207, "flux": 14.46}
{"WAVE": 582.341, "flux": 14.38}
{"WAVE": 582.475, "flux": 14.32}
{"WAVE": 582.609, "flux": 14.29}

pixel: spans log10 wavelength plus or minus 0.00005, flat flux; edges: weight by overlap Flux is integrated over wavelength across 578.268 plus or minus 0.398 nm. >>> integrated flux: 12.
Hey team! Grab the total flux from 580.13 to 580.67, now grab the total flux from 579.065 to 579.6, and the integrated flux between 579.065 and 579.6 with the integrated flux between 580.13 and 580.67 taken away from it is -0.2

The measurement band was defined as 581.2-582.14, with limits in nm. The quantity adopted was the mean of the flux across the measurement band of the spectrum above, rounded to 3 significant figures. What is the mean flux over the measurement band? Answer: 14.7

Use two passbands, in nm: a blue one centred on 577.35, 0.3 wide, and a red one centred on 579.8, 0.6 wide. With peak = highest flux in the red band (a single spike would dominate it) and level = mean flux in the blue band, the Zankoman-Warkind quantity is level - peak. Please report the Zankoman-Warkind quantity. 1.6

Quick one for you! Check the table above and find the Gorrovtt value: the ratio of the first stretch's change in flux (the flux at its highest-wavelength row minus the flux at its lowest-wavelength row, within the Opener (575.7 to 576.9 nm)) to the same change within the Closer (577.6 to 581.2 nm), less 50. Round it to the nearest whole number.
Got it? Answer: -51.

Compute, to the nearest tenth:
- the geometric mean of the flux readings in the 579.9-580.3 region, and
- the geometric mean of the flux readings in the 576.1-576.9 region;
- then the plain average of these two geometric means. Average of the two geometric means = 14.0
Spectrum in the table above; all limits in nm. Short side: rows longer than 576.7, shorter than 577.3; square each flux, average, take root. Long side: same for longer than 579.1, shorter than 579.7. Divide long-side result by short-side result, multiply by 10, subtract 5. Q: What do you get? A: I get 4.2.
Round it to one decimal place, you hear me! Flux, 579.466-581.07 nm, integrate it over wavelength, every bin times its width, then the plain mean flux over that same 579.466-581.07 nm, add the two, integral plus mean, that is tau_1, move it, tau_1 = 36.1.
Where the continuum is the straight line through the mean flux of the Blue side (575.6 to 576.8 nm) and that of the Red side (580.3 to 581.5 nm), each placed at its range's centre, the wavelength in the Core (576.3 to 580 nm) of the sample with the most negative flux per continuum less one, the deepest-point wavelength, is 579.666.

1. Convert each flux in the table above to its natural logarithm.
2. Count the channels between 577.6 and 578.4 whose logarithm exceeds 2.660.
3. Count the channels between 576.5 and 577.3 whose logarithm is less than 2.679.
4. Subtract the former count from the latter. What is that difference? -3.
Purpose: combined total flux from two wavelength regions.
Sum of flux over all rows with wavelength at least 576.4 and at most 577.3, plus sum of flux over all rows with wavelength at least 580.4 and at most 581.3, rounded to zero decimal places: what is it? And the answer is 203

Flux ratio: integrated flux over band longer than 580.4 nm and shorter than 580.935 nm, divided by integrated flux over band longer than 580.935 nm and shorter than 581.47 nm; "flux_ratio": 0.971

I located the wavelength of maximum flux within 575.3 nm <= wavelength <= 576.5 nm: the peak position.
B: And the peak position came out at 576.471 nm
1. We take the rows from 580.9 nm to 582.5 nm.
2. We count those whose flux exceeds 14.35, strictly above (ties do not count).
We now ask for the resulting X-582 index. 11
